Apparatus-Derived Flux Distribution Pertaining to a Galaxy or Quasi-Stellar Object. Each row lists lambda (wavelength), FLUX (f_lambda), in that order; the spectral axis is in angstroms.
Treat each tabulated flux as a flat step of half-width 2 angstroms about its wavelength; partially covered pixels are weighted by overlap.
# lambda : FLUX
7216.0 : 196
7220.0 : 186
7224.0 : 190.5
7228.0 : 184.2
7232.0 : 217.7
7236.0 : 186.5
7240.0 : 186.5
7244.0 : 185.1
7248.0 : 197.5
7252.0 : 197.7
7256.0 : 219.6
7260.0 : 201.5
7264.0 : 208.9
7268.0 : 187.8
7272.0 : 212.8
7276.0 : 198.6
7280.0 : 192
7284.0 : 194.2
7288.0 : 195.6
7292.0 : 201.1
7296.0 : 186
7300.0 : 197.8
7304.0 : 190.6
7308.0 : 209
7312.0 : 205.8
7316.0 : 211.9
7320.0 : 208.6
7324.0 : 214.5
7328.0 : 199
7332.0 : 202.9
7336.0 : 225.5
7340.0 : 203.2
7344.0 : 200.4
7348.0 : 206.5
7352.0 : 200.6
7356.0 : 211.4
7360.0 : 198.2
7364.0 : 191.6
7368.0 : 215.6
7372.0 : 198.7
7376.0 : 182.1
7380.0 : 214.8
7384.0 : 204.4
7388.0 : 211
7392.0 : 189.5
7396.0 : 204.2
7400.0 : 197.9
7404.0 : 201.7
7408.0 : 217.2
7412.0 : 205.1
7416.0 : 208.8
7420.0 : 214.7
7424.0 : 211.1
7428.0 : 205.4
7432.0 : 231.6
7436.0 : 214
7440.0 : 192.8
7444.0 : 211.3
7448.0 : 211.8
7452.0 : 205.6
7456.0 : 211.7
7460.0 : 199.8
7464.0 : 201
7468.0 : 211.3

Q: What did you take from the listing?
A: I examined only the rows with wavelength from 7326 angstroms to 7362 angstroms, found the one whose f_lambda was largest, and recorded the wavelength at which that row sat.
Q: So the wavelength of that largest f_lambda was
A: 7336.0 angstroms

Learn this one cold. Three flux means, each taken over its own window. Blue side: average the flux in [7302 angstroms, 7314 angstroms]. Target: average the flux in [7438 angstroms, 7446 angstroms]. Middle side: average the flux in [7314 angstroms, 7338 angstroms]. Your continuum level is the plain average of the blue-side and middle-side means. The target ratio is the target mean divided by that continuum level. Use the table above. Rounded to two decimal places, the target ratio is 0.98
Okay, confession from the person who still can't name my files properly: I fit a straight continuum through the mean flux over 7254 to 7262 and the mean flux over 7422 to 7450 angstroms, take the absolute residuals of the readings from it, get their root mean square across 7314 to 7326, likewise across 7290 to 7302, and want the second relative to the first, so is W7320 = 6.6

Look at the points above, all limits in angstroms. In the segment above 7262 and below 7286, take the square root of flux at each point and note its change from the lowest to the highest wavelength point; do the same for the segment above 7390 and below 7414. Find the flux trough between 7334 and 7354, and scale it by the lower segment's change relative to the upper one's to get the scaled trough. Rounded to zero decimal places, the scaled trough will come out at -187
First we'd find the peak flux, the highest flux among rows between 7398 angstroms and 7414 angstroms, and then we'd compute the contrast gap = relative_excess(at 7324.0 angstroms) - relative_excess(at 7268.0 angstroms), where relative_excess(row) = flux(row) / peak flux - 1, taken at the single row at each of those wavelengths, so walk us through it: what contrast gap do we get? 0.12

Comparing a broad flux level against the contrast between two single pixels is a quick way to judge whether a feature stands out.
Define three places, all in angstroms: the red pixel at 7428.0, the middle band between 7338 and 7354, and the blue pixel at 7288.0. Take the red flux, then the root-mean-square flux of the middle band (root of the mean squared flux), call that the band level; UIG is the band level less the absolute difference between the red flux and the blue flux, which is 193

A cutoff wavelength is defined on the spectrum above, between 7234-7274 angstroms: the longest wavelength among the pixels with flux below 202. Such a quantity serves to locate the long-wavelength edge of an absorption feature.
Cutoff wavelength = 7268.0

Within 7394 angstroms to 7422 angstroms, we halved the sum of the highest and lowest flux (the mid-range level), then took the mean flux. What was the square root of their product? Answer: 207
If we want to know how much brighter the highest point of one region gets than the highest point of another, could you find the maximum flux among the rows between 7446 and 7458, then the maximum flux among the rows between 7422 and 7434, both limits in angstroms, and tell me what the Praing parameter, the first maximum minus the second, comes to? -20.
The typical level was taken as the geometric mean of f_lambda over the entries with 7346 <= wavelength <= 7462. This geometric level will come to 206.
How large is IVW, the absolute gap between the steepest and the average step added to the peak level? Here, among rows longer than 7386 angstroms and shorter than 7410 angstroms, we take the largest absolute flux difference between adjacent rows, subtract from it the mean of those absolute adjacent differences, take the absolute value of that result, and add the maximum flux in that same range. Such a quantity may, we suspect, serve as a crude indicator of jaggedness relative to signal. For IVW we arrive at 226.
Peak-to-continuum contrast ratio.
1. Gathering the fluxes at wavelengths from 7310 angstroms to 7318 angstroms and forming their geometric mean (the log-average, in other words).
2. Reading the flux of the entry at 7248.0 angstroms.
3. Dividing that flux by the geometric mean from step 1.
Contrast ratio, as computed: 0.95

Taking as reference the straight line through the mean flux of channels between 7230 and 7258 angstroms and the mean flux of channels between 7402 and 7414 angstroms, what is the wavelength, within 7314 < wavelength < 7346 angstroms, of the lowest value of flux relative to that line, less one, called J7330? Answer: 7328.0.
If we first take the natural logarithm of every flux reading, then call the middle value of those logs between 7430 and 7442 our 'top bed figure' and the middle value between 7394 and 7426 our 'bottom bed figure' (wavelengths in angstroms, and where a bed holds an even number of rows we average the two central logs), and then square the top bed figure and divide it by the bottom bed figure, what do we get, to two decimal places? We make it 5.40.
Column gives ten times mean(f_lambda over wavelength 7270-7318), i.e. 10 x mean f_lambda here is 1996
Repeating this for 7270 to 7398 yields 2024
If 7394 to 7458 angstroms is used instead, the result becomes 2091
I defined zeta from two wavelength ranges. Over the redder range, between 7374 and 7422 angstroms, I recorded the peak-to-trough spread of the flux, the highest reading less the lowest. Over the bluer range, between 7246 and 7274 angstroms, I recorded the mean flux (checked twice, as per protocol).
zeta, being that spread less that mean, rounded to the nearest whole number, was -169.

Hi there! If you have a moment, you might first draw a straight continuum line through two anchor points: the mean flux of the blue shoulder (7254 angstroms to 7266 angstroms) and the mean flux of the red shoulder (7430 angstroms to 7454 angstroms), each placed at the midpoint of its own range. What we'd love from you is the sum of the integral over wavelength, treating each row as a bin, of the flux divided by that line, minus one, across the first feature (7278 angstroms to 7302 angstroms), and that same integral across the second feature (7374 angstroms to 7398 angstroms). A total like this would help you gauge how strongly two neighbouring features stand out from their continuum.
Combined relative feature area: -2.9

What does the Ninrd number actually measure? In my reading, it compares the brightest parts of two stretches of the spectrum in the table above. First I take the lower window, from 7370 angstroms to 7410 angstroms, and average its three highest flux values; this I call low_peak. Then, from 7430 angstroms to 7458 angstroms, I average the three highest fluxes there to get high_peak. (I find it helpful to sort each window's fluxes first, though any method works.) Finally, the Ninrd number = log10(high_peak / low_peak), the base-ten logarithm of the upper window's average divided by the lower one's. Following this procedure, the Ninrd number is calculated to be 0.010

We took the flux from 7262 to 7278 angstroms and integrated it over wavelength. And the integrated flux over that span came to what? 3232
